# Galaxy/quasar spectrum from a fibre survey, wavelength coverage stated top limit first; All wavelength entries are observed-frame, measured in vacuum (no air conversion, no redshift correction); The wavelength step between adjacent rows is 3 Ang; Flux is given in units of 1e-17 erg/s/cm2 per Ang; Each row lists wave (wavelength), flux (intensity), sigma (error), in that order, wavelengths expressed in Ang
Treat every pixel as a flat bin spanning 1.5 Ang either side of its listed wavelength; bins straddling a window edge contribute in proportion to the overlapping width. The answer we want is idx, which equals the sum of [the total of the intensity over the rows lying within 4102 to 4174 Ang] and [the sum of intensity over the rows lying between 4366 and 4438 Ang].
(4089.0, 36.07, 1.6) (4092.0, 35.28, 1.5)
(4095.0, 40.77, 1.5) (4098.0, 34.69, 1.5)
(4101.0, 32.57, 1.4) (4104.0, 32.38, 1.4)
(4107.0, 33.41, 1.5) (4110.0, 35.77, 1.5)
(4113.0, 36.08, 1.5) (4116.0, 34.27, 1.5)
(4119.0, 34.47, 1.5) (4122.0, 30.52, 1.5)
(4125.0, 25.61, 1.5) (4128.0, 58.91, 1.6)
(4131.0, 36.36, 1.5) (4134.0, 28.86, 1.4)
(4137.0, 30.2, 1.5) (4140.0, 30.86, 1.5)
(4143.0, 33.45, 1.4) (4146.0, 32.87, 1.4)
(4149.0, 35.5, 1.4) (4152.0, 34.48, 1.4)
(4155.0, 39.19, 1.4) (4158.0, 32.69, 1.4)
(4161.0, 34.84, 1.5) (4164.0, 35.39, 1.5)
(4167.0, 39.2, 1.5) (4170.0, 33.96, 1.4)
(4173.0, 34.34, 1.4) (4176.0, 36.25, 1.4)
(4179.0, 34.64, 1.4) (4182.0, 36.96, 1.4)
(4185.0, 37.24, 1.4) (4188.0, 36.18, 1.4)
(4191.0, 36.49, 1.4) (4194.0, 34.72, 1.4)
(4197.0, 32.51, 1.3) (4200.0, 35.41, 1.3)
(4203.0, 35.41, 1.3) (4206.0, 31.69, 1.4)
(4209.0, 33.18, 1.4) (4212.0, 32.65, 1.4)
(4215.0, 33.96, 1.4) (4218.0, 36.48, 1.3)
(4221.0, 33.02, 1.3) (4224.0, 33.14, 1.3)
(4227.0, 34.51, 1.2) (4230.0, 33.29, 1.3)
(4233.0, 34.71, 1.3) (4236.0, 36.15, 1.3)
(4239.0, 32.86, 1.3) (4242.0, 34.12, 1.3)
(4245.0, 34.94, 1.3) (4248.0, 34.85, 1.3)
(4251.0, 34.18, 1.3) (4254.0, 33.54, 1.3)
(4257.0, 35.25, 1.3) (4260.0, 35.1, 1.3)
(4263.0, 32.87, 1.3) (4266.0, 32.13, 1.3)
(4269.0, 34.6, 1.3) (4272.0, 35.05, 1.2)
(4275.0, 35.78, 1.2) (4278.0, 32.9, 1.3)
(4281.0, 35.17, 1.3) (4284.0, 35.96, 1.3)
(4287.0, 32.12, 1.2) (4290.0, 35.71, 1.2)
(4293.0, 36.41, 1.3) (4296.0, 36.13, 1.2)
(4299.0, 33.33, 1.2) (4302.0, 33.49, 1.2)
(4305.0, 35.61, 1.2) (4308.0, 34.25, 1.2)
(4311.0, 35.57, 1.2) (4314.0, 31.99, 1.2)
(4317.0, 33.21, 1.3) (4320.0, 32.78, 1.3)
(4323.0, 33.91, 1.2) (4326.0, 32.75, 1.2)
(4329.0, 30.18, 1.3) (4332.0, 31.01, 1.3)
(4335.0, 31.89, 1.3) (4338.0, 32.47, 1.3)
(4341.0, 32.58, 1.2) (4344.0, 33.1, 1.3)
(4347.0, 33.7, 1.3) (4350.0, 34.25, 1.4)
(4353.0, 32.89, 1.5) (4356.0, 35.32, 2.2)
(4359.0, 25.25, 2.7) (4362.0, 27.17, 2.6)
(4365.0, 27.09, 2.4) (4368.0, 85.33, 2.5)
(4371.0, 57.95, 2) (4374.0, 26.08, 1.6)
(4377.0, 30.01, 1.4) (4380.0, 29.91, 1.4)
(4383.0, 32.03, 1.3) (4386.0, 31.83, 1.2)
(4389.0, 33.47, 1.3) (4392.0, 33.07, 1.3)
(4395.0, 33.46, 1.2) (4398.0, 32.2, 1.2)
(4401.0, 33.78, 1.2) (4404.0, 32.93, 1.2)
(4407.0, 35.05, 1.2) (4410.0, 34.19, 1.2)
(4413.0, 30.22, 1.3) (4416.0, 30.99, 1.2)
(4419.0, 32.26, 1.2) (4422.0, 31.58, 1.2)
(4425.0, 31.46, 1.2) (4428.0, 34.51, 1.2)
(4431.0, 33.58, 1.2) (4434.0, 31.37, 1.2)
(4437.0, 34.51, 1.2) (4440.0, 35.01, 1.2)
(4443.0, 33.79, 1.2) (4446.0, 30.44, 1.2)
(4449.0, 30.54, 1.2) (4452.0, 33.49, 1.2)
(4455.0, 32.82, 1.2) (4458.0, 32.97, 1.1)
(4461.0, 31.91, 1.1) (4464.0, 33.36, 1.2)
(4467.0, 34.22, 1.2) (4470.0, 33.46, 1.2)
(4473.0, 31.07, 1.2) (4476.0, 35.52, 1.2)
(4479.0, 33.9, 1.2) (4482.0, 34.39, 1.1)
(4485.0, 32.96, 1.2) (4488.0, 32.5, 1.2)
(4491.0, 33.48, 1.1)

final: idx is 1685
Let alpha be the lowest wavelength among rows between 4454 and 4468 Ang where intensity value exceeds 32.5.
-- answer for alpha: 4455.0 Ang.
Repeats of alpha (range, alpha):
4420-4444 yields 4428.0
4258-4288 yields 4260.0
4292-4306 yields 4293.0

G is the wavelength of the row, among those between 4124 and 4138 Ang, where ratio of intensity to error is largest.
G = 4128.0 Ang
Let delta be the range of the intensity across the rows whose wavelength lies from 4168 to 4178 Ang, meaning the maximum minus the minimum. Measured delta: 2.3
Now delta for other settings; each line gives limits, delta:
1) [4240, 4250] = 0.8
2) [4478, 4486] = 1.4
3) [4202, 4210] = 3.7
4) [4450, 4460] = 0.7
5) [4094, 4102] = 8.2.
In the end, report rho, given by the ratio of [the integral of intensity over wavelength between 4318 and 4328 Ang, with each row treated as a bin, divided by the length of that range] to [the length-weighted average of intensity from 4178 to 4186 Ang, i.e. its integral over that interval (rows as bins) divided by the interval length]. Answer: 0.91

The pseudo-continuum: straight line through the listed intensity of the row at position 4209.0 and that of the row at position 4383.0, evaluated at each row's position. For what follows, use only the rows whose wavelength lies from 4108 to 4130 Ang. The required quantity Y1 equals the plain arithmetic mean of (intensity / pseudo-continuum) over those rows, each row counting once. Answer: 1.08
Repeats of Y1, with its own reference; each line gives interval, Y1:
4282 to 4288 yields 1.04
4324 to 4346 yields 0.99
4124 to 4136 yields 1.11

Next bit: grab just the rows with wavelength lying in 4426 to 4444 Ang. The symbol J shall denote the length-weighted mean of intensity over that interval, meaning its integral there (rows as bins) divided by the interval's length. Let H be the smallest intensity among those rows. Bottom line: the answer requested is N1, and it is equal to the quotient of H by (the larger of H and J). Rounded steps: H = 31.37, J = 33.7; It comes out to 0.930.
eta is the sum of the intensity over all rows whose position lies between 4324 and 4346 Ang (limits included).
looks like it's 224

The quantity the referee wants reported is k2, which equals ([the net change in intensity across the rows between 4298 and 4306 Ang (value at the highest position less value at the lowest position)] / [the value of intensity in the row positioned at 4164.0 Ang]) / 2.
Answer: 0.03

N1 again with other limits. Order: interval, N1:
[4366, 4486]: 0.756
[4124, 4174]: 0.727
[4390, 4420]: 0.920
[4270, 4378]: 0.722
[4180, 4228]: 0.916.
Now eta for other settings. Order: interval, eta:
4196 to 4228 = 372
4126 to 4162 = 428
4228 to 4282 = 617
